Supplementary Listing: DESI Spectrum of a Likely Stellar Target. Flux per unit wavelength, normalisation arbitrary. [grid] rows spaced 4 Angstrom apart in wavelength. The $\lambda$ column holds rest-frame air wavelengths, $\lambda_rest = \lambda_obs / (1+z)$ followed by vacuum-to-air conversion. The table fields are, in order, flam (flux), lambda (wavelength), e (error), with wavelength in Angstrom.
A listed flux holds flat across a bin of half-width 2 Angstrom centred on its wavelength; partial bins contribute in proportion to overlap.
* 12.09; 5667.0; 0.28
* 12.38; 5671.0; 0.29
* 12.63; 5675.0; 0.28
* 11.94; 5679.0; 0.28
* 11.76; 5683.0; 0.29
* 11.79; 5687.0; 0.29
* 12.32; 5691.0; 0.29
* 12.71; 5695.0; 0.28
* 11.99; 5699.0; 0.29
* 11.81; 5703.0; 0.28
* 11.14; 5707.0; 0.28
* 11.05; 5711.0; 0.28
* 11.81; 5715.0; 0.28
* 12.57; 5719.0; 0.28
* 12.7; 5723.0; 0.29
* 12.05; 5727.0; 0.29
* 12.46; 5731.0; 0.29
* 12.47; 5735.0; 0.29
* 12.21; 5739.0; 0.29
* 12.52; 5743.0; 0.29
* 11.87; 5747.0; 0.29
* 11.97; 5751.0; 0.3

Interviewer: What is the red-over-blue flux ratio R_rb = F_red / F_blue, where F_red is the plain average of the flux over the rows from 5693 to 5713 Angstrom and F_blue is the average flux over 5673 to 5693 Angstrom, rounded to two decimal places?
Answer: 0.97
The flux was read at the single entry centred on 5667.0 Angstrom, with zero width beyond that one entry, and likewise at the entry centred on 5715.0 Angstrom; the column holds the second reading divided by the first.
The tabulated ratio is 0.98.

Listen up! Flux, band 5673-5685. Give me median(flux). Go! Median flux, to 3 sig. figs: 11.9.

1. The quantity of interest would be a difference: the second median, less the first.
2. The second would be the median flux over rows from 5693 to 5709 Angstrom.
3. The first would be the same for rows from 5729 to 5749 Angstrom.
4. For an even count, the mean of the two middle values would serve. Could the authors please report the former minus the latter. -0.56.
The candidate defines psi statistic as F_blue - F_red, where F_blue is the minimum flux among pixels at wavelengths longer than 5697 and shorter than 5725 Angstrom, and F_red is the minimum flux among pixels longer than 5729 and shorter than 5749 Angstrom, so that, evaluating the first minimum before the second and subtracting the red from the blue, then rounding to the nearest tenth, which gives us -0.8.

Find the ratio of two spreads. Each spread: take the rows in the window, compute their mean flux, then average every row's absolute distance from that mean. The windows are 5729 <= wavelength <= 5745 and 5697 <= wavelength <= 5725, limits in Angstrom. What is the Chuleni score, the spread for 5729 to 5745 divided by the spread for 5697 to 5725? 0.22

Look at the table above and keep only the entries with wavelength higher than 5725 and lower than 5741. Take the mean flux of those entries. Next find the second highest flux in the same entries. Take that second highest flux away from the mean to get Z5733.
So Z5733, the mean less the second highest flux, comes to -0.16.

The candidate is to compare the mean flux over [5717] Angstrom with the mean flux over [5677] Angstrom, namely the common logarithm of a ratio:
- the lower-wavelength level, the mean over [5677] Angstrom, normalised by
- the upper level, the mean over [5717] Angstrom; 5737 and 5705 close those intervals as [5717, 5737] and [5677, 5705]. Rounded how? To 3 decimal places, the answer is -0.014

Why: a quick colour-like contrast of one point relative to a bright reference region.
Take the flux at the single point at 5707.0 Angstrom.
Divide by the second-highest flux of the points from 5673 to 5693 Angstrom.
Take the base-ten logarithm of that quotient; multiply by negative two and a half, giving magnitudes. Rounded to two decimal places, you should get 0.11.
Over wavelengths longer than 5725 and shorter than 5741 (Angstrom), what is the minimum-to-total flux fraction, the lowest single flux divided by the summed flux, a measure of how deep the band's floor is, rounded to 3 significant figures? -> 0.245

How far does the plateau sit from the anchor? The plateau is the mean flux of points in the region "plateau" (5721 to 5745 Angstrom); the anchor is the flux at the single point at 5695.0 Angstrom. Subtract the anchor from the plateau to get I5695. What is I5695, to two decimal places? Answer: -0.31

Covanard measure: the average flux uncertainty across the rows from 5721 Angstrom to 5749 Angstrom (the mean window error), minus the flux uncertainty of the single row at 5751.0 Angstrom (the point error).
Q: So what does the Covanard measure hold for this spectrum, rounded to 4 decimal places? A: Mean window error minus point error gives -0.0100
